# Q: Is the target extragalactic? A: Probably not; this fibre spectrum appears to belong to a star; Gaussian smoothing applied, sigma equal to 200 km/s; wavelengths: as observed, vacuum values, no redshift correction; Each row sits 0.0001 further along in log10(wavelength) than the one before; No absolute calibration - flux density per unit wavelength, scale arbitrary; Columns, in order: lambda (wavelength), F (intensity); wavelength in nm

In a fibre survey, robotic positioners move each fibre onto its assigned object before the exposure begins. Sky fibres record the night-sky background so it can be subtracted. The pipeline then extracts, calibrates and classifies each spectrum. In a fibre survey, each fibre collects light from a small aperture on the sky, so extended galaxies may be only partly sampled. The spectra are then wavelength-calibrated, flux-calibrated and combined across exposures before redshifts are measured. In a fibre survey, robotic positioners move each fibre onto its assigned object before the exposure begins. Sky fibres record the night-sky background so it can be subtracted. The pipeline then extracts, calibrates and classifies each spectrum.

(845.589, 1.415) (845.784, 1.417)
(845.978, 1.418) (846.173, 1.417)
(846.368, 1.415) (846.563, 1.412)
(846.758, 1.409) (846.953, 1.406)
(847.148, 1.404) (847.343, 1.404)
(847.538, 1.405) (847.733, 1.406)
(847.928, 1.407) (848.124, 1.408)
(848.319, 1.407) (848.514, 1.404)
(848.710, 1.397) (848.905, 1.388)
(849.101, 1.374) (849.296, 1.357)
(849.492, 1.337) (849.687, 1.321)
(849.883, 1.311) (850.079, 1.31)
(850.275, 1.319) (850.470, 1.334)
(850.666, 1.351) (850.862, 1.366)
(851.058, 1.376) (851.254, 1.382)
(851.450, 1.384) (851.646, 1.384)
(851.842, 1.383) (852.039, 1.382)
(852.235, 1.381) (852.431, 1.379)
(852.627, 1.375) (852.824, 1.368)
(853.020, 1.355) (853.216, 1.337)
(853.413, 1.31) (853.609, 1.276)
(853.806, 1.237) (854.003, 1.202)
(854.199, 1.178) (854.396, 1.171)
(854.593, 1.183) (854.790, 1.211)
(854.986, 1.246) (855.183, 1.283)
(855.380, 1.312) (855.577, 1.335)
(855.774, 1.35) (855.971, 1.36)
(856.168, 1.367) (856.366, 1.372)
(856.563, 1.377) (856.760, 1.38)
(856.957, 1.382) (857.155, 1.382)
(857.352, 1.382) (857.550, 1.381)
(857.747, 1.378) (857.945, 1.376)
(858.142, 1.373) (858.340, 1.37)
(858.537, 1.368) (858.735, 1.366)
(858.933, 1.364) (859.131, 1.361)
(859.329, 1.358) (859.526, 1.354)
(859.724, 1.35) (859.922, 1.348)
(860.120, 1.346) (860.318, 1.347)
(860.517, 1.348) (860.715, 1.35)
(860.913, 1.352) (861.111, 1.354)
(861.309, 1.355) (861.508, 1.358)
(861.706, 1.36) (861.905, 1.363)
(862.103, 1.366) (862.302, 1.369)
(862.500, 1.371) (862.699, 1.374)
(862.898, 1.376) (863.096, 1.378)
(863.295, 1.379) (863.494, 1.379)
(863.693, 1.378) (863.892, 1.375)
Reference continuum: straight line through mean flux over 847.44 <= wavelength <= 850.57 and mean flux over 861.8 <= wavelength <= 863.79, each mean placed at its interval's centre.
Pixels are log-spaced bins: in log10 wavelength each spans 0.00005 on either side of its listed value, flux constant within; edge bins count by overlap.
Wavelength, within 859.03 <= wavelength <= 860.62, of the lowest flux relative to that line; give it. 860.120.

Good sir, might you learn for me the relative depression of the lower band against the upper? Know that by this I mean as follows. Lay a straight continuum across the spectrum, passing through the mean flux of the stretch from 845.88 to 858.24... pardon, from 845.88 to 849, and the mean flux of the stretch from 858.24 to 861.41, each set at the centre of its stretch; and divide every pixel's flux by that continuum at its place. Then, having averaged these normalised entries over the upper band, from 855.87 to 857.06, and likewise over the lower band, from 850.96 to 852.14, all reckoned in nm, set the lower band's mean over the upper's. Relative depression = 0.99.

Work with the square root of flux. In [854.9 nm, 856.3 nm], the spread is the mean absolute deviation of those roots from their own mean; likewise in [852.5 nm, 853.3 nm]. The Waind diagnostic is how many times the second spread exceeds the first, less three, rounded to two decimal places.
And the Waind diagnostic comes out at -2.65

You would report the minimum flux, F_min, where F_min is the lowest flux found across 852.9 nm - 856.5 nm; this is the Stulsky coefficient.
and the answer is 1.171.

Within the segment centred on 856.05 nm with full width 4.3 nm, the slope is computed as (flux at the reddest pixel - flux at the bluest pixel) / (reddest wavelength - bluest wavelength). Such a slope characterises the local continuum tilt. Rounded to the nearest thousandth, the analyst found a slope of 0.041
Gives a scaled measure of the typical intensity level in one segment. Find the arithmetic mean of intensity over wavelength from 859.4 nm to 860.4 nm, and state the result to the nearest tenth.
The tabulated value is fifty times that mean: 67.5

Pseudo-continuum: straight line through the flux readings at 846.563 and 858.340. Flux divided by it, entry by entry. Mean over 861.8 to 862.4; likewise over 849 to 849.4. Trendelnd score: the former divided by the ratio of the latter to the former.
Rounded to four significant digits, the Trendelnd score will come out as 1.041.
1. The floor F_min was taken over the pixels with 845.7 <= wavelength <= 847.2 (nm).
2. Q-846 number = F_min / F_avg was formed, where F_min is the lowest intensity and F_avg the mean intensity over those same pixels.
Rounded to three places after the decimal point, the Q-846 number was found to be 0.994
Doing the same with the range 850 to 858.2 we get 0.879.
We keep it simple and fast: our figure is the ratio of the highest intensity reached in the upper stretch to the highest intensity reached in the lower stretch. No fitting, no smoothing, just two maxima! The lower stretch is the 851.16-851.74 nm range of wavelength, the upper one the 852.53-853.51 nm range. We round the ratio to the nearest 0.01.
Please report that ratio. 0.99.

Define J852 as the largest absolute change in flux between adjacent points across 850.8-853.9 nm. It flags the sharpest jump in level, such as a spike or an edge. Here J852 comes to 0.039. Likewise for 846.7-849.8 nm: 0.020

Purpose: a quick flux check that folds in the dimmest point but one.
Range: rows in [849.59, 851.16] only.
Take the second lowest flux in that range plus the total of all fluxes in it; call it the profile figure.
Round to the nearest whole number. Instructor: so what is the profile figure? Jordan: 12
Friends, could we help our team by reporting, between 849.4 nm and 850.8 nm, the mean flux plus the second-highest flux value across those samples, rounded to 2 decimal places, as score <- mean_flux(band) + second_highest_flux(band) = 2.66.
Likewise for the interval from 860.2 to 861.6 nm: 2.71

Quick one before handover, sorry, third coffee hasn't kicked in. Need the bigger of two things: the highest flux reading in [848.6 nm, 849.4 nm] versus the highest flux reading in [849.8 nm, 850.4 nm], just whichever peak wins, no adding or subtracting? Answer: 1.397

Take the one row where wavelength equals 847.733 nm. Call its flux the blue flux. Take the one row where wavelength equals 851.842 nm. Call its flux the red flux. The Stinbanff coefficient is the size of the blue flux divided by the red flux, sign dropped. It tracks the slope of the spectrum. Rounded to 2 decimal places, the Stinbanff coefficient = 1.02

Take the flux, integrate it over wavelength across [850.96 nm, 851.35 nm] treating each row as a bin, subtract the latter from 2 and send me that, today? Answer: 1.46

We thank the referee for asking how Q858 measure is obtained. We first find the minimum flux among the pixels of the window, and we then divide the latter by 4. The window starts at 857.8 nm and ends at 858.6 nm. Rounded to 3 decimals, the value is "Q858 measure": 0.342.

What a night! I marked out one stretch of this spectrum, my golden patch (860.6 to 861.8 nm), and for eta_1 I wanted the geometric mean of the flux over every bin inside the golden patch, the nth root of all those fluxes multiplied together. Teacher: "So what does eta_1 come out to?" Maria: 1.35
